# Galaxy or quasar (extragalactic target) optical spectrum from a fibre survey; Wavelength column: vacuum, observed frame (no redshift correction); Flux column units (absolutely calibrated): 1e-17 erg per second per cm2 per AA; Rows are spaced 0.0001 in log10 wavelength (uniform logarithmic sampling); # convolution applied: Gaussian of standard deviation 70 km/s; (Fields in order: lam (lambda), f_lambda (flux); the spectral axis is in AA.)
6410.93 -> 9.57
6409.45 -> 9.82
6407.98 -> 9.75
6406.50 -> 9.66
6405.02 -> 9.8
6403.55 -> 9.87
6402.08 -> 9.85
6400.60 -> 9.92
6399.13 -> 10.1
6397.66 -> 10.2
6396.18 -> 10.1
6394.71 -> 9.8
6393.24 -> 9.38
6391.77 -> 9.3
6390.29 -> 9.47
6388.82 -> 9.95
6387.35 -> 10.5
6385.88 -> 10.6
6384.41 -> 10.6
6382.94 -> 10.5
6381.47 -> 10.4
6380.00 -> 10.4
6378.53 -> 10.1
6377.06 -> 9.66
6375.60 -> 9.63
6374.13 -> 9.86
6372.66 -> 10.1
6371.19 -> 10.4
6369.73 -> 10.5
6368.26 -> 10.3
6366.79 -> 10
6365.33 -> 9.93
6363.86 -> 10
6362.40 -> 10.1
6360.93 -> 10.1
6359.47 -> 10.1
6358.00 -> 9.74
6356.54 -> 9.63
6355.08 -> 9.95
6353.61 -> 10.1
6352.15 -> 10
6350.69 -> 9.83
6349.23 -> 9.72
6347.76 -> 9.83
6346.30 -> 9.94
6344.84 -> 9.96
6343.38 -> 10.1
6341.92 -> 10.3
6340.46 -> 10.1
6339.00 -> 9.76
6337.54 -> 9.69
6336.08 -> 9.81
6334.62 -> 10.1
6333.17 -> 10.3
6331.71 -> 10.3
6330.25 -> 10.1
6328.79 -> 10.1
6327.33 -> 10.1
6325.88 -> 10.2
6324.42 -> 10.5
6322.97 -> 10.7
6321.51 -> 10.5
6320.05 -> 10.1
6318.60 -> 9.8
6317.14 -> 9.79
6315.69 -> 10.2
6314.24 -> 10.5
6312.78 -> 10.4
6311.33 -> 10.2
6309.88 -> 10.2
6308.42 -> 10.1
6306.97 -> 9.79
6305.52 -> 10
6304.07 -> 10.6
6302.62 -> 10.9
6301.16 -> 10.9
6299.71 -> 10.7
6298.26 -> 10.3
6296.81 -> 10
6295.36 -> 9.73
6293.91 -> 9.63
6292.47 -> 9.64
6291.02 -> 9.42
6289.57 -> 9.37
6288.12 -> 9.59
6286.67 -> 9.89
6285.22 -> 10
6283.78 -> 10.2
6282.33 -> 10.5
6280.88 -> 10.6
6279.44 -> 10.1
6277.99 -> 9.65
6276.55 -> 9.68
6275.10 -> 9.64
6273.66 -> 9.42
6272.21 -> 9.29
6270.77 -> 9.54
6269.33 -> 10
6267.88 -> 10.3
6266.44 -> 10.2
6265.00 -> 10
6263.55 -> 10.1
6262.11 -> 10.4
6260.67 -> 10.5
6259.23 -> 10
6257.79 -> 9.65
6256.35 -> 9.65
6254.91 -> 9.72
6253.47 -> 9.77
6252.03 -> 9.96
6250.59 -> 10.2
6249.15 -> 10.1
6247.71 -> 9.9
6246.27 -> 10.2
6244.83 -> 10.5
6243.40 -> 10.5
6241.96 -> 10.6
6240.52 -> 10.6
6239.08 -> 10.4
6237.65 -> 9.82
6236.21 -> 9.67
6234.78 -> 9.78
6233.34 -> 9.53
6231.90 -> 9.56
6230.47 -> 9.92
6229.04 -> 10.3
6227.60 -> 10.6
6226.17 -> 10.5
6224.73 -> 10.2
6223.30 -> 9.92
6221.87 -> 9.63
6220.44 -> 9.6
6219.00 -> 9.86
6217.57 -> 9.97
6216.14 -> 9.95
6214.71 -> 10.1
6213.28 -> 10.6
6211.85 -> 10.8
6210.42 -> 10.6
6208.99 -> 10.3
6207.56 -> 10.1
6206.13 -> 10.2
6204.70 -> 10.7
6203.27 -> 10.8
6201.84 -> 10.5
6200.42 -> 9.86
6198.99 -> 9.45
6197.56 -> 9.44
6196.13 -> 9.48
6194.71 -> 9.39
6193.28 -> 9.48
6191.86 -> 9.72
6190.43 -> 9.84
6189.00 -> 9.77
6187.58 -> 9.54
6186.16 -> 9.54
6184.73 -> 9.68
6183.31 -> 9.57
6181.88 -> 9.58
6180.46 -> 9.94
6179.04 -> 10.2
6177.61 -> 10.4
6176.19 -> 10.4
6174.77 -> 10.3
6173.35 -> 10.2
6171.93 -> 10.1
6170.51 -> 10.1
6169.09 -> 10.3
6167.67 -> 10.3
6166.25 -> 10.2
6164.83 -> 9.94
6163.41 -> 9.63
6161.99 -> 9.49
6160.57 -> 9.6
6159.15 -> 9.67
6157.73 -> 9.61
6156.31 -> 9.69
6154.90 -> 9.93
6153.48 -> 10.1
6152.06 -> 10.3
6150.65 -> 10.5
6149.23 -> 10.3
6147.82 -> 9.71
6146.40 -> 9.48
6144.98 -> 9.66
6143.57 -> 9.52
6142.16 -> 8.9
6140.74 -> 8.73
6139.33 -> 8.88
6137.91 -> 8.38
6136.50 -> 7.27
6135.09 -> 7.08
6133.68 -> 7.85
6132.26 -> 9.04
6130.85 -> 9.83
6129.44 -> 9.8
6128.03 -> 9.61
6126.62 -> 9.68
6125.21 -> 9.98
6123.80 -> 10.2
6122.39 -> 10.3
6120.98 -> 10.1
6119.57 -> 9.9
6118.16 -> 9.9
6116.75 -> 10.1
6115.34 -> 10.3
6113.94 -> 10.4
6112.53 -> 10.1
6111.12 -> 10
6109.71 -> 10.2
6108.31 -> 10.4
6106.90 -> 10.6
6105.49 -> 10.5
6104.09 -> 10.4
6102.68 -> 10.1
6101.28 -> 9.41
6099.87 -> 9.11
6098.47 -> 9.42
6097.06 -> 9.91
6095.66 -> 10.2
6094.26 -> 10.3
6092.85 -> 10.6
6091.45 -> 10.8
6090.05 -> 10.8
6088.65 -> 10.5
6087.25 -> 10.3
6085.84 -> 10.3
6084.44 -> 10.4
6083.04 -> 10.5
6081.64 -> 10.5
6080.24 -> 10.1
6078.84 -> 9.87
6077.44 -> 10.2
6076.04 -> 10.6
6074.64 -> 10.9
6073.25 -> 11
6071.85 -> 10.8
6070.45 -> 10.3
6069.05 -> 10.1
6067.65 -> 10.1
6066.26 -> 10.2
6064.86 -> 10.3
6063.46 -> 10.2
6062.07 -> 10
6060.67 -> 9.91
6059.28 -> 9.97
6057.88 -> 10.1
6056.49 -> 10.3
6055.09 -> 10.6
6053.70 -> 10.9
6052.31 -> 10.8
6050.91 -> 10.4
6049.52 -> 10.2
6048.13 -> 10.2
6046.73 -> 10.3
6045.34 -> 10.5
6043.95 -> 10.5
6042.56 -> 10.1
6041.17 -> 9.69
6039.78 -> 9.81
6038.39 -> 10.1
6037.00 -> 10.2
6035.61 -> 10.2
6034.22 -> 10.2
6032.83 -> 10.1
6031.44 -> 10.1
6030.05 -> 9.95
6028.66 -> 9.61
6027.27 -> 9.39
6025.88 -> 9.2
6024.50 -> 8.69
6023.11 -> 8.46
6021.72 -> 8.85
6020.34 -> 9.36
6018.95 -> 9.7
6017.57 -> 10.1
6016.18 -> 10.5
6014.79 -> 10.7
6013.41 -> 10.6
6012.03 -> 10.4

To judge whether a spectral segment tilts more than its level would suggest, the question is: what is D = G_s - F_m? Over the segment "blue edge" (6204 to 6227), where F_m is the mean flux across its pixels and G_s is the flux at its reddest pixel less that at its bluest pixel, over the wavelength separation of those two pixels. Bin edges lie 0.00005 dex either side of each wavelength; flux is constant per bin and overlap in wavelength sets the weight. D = -10.2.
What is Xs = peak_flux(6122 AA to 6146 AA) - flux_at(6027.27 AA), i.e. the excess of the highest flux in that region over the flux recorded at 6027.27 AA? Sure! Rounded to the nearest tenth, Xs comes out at 0.9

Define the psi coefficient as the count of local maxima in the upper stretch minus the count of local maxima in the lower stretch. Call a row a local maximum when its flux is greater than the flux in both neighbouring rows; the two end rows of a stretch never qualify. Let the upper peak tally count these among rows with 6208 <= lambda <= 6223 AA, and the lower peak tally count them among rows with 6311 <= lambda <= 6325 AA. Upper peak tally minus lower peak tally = 0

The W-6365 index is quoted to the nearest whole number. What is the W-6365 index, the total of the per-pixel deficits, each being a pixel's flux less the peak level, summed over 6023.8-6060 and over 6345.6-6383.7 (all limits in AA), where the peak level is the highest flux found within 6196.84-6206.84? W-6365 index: -39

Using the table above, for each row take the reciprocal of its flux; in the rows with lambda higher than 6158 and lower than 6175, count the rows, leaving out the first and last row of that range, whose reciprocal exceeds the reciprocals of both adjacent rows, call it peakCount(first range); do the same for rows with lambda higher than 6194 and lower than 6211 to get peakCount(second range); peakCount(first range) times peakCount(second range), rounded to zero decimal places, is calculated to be 2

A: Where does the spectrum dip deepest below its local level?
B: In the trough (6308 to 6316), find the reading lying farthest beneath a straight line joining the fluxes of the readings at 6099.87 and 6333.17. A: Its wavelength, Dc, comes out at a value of 6308.42 AA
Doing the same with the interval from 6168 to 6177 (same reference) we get 6171.93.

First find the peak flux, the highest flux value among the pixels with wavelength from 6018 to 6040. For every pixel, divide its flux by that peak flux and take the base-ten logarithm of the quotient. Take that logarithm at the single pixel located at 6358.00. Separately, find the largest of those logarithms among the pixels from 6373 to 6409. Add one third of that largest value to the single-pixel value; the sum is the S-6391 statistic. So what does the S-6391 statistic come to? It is -0.014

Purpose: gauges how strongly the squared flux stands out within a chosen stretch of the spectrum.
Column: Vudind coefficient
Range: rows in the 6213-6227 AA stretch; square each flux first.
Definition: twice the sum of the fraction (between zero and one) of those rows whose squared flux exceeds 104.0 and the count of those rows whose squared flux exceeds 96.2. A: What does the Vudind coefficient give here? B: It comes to 16.6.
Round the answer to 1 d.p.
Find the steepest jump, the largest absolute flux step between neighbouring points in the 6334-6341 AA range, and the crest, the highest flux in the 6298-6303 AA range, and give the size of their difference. 10.6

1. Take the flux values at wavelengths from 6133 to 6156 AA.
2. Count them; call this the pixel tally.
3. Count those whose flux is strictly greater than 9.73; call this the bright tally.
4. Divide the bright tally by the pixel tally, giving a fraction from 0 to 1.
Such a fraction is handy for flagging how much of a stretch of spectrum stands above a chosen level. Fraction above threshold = 0.31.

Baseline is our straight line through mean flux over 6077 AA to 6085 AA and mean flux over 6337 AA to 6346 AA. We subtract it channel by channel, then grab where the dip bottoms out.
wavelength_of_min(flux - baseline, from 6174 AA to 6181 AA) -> 6180.46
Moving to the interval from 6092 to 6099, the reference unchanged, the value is 6098.47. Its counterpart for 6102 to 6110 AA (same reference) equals 6102.68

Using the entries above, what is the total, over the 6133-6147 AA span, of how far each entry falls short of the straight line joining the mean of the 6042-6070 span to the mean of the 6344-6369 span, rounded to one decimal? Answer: 16.2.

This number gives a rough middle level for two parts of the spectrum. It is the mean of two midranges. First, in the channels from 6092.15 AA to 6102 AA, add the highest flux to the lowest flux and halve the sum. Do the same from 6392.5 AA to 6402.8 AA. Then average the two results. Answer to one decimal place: 9.8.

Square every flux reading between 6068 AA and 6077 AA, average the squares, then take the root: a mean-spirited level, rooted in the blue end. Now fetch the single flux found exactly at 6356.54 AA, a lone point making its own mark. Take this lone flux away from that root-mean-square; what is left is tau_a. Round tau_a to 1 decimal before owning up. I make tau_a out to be 1.0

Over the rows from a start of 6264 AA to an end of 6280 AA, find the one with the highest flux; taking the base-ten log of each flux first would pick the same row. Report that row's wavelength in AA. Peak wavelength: 6267.88 AA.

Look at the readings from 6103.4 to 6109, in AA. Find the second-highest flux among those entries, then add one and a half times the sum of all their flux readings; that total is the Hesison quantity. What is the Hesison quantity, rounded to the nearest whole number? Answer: 73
